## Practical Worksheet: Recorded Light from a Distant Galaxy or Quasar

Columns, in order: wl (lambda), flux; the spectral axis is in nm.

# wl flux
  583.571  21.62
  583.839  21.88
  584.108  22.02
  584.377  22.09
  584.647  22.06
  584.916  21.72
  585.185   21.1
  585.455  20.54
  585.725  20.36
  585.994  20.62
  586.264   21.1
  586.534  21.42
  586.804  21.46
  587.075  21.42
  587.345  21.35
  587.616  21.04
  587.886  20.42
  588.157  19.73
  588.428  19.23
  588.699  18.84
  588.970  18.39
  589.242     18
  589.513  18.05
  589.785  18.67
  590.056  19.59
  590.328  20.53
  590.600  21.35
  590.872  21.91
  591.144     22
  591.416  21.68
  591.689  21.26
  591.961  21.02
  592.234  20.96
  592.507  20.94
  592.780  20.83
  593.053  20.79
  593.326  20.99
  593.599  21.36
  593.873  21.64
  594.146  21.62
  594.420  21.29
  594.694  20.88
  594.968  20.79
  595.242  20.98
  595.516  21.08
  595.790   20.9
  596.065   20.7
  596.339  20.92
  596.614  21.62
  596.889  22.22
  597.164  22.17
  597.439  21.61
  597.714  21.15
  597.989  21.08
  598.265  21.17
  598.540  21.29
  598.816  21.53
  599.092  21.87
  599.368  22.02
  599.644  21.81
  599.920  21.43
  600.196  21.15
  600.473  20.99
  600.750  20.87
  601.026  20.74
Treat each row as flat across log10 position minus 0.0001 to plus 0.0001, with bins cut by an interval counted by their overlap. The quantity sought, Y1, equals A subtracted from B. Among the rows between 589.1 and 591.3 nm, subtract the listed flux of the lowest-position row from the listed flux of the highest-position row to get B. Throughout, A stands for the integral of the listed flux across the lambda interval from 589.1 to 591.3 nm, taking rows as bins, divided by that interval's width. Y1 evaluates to -16.0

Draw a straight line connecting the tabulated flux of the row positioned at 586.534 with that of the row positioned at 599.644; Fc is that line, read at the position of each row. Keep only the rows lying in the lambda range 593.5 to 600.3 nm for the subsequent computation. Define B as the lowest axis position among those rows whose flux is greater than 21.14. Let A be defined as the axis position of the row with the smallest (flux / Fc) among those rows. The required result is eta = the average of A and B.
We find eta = 594.83 nm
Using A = 596.065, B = 593.599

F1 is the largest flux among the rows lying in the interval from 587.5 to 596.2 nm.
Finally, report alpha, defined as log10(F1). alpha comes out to 1.34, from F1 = 22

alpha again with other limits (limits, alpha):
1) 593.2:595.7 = 1.34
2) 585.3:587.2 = 1.33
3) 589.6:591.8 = 1.34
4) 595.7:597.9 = 1.35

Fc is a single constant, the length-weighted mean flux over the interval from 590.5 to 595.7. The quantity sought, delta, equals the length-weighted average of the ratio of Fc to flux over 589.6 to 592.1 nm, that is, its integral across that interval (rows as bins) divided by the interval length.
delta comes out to 1.02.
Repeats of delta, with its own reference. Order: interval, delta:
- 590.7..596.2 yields 1.00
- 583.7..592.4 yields 1.03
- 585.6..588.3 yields 1.02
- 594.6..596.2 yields 1.02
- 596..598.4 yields 0.99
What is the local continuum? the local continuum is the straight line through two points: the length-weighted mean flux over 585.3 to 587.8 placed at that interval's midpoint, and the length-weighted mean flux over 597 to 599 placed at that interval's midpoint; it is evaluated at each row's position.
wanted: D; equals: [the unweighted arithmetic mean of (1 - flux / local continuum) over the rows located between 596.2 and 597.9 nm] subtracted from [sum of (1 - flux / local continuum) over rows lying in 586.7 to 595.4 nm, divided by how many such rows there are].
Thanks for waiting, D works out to 0.04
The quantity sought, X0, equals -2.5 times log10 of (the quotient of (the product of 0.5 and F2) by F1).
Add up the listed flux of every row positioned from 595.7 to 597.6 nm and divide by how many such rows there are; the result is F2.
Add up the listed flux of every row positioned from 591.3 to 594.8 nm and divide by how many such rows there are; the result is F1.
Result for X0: 0.74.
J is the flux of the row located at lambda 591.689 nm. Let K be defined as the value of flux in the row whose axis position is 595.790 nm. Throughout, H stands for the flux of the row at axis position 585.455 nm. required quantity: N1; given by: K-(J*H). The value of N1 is -415.8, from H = 20.54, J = 21.26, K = 20.9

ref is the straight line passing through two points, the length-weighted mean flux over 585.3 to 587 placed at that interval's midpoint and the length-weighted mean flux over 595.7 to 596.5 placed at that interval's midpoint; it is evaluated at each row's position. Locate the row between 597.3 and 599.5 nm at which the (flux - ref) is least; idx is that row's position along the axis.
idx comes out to 597.989 nm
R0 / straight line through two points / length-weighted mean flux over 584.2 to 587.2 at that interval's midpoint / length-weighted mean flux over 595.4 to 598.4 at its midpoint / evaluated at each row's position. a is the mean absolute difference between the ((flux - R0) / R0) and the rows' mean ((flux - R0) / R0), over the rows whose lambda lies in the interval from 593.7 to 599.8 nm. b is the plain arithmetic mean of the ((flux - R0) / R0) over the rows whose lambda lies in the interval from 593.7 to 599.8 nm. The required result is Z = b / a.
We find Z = 0.1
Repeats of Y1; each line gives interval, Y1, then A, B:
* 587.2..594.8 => -21.0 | 20.5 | -0.5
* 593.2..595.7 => -21.1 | 21.2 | 0.1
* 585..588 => -21.7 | 21.0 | -0.7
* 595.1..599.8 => -20.6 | 21.4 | 0.8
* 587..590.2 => -21.4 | 19.5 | -1.8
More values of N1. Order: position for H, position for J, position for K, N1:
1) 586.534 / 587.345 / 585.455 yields -436.8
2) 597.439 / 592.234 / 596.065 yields -432.2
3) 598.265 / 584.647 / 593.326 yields -446.0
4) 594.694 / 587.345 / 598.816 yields -424.3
